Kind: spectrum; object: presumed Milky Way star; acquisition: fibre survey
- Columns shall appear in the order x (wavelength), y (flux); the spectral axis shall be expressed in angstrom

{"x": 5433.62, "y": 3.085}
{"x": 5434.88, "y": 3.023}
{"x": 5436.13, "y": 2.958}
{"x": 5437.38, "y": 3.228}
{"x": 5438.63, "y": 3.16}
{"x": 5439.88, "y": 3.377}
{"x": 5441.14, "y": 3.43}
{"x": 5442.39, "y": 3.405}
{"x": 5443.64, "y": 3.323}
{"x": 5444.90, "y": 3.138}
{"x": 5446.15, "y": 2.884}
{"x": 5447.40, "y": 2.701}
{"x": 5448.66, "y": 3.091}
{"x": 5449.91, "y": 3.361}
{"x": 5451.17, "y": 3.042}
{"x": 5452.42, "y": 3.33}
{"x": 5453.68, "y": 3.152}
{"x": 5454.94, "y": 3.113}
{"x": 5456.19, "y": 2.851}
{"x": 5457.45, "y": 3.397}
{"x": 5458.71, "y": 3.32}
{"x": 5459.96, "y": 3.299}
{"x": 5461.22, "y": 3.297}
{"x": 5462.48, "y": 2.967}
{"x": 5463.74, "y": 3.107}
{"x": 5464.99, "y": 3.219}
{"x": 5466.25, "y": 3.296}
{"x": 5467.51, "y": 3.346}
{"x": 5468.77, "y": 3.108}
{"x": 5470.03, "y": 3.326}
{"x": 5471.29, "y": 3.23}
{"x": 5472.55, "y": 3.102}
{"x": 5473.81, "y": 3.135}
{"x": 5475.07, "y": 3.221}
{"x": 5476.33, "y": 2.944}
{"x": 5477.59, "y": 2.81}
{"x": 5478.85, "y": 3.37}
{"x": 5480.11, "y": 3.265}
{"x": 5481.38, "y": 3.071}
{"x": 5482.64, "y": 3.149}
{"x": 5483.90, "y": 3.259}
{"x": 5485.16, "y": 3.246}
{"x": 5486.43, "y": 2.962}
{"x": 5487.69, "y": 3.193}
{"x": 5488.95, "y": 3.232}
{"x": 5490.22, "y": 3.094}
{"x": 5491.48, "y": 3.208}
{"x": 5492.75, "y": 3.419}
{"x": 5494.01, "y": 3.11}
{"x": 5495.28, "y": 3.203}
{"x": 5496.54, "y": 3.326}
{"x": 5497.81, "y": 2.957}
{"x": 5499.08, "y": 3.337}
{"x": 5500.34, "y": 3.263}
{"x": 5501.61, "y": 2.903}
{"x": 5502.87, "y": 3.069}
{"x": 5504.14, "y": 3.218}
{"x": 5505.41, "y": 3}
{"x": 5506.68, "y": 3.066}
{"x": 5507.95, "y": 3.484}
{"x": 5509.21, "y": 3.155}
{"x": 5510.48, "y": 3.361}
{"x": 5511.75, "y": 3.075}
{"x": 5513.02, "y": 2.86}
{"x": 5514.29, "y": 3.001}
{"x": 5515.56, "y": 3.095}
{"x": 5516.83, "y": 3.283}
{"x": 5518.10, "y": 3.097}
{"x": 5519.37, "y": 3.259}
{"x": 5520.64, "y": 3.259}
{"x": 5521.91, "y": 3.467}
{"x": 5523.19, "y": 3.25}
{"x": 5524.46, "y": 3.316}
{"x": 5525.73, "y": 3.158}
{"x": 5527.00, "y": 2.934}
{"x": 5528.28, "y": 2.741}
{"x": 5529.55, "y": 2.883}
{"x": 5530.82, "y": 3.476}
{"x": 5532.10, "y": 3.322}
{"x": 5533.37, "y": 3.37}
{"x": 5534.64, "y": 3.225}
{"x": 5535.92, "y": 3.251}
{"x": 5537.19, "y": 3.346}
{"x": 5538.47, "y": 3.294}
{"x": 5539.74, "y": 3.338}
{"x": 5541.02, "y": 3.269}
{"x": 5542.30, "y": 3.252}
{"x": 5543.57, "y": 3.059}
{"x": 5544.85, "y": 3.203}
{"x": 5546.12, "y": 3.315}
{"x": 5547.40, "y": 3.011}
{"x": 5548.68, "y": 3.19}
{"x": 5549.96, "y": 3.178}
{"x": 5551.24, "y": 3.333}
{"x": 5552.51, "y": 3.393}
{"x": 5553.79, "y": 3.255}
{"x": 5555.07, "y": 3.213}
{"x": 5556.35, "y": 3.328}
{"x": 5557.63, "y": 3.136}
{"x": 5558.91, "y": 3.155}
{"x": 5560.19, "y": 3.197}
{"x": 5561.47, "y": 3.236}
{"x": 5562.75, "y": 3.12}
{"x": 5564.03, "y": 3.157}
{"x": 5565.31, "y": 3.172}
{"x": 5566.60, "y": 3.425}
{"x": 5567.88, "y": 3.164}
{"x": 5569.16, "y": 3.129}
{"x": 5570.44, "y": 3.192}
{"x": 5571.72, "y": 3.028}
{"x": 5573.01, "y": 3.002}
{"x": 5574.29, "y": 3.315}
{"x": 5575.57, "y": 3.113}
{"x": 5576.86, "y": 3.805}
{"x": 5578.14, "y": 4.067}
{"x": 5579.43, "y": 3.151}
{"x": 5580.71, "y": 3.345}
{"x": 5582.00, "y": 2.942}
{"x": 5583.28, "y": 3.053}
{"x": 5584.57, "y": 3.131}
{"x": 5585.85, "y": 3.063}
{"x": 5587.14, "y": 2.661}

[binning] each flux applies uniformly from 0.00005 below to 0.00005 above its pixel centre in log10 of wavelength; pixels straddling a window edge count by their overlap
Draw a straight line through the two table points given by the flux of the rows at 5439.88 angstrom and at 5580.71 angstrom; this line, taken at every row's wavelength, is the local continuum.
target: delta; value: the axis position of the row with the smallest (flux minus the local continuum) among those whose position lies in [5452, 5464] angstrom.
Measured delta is 5456.19 angstrom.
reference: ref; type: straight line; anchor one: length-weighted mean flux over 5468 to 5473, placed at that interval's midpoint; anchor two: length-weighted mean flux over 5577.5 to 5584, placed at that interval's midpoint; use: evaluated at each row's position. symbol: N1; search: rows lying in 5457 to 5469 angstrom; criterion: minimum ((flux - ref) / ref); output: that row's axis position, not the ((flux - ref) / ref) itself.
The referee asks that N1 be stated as 5462.48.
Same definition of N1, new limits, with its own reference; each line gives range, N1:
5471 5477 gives 5476.33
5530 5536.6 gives 5534.64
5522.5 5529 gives 5528.28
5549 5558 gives 5557.63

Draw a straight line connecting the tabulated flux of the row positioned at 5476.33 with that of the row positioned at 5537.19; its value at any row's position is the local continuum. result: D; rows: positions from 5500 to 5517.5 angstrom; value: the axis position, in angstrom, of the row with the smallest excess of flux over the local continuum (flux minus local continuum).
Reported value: 5513.02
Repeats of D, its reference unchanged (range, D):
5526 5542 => 5528.28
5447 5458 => 5447.40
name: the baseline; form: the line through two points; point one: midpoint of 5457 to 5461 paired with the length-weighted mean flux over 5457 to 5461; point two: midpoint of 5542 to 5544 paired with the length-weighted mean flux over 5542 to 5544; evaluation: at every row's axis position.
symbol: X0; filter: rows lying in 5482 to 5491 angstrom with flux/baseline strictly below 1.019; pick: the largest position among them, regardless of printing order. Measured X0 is 5490.22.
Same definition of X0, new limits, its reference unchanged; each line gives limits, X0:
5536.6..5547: 5544.85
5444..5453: 5452.42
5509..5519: 5518.10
